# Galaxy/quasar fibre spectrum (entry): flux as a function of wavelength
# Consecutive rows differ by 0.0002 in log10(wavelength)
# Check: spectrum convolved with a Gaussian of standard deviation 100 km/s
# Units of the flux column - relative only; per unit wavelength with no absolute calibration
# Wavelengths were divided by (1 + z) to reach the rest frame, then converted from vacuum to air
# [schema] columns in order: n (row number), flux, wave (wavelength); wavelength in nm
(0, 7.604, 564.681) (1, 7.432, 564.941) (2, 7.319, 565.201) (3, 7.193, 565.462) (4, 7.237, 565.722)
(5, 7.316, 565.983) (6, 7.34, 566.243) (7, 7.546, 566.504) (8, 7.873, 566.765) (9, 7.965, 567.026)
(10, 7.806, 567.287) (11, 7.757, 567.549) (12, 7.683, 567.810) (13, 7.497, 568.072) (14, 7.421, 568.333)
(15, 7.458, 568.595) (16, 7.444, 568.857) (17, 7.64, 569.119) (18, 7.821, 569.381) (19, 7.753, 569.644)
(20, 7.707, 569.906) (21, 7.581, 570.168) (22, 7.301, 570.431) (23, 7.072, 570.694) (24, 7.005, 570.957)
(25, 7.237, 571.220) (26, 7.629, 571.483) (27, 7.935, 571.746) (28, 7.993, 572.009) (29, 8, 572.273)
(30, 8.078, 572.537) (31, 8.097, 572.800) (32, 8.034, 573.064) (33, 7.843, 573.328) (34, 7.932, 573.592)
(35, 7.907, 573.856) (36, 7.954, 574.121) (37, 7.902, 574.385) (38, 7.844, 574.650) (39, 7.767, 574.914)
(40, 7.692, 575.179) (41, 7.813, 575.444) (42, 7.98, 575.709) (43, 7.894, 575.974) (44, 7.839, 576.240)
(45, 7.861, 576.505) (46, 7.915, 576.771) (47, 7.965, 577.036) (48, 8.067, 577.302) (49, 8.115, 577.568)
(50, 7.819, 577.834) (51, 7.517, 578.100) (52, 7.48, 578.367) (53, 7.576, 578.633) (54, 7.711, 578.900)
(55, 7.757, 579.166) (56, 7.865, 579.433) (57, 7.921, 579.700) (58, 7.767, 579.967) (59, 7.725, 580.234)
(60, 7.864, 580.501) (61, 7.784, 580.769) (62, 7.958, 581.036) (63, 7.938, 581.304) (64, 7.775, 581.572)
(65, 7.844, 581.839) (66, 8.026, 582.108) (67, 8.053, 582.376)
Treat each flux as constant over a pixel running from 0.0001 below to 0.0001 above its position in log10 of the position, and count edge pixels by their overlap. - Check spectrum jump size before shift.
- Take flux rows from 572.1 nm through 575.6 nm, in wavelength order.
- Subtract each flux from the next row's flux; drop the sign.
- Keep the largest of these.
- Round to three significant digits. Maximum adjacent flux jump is 0.191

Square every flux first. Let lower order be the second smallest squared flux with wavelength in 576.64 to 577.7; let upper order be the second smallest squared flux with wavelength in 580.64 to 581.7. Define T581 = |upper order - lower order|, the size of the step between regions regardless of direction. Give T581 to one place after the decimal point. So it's 2.9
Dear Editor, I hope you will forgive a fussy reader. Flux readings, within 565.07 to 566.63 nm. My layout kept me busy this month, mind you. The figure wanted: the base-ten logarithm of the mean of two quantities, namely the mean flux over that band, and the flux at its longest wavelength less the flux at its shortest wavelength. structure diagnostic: 0.577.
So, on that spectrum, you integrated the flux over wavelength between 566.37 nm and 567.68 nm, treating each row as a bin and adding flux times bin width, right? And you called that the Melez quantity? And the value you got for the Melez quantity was 10.2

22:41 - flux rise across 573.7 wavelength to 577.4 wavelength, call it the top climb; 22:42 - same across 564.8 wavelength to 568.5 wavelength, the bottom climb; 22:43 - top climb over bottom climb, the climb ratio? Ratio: -14.5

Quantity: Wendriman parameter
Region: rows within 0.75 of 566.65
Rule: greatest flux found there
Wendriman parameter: 7.965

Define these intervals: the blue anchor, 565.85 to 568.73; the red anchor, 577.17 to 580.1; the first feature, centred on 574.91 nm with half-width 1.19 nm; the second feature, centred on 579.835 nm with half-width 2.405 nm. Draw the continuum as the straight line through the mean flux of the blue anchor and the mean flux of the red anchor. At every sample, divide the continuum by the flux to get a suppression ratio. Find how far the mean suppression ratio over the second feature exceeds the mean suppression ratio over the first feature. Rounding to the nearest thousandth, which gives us 0.017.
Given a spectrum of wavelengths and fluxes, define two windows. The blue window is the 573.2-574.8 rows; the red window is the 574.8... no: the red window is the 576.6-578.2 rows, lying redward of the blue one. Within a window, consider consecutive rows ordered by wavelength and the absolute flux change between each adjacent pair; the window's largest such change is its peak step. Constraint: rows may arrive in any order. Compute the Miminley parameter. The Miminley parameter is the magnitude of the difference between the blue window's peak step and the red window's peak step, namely 0.21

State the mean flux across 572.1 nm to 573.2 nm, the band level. 8.05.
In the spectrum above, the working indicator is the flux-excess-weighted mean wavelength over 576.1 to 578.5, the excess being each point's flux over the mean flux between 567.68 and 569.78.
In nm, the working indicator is 577.01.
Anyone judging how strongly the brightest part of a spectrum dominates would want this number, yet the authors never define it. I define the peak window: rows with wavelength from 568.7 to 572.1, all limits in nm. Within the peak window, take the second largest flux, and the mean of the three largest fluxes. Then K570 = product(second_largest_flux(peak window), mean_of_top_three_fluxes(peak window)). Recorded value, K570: 62.8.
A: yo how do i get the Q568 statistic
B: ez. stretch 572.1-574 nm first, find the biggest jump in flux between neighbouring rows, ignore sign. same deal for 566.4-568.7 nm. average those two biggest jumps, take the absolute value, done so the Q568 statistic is 0.26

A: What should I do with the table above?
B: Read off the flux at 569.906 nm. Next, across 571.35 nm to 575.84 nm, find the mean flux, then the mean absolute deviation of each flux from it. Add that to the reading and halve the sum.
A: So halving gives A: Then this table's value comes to 3.90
